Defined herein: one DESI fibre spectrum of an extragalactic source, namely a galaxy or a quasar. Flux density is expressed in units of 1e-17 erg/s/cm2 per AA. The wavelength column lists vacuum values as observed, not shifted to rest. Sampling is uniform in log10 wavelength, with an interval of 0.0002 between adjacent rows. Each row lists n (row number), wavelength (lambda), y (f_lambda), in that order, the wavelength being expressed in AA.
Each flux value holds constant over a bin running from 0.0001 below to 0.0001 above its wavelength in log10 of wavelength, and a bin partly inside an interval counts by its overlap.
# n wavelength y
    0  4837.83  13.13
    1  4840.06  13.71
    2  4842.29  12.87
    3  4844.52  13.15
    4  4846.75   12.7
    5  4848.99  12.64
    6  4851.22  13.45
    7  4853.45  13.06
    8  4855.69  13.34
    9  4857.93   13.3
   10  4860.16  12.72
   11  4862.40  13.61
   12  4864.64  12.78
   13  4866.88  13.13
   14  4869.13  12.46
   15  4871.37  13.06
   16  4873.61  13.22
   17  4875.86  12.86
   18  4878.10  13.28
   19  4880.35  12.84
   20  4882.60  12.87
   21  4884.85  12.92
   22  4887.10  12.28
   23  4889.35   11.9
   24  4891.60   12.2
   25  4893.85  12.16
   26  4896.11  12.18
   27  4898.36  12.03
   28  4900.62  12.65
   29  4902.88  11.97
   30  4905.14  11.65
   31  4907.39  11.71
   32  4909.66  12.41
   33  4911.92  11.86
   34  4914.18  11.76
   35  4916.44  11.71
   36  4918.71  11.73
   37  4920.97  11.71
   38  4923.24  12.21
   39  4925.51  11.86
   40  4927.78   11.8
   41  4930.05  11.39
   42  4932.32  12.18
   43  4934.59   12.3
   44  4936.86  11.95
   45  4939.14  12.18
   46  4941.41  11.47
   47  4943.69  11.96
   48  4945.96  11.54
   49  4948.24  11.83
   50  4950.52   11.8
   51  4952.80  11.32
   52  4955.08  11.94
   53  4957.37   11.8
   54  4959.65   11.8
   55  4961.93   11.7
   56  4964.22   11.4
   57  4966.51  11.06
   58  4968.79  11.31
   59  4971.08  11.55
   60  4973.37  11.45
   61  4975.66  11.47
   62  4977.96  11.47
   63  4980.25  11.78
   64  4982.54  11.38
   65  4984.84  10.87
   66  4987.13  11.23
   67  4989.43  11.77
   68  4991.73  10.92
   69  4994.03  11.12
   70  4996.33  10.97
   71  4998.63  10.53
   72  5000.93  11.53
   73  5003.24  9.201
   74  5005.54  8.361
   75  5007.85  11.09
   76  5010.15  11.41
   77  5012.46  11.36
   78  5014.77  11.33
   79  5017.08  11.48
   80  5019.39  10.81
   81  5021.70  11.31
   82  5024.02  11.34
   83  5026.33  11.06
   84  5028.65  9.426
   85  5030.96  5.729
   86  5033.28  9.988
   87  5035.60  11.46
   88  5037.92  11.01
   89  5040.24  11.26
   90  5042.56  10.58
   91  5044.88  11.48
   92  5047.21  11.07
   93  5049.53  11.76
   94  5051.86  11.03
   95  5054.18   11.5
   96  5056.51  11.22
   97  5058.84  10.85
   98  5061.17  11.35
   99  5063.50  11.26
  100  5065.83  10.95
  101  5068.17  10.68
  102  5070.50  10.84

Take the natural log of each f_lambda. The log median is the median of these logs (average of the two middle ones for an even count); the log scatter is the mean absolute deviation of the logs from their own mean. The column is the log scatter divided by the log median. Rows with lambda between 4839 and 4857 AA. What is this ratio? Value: 0.0088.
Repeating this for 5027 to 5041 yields 0.0748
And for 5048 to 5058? 0.0091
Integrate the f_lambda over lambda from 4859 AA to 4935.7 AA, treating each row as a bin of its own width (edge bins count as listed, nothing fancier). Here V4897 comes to 946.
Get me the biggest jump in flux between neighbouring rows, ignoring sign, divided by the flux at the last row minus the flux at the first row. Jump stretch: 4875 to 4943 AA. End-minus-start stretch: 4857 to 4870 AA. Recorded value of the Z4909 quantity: -1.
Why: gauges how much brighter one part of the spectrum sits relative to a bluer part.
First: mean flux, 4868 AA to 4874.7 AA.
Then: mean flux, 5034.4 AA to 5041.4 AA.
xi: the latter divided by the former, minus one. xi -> -0.13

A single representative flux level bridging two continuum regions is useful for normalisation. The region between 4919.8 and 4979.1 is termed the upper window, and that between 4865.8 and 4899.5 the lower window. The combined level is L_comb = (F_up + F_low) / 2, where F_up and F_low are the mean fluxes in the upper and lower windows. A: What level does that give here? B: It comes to 12.2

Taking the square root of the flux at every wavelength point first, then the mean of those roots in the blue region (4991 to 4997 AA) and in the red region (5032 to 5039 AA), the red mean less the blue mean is 0.0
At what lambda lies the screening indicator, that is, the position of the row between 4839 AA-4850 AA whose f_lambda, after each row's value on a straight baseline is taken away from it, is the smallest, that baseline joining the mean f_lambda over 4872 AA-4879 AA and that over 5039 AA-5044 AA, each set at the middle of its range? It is 4848.99 AA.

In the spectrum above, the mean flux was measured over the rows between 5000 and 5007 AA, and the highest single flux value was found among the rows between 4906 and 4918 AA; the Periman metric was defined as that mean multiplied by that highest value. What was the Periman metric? 120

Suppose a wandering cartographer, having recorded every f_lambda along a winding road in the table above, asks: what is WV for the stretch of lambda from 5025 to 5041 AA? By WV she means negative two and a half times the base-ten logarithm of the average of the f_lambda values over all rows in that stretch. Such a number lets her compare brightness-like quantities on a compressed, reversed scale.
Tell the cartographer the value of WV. -2.50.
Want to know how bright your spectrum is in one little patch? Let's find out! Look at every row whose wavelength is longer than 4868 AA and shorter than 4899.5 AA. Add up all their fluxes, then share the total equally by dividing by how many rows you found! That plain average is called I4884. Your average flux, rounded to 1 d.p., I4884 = 12.6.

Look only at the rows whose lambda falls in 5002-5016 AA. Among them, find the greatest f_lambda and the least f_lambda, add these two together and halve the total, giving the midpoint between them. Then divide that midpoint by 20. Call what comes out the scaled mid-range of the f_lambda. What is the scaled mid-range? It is 0.494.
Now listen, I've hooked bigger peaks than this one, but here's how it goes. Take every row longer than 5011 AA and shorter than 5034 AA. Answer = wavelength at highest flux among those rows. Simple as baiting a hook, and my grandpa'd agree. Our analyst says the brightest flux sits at 5017.08 AA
